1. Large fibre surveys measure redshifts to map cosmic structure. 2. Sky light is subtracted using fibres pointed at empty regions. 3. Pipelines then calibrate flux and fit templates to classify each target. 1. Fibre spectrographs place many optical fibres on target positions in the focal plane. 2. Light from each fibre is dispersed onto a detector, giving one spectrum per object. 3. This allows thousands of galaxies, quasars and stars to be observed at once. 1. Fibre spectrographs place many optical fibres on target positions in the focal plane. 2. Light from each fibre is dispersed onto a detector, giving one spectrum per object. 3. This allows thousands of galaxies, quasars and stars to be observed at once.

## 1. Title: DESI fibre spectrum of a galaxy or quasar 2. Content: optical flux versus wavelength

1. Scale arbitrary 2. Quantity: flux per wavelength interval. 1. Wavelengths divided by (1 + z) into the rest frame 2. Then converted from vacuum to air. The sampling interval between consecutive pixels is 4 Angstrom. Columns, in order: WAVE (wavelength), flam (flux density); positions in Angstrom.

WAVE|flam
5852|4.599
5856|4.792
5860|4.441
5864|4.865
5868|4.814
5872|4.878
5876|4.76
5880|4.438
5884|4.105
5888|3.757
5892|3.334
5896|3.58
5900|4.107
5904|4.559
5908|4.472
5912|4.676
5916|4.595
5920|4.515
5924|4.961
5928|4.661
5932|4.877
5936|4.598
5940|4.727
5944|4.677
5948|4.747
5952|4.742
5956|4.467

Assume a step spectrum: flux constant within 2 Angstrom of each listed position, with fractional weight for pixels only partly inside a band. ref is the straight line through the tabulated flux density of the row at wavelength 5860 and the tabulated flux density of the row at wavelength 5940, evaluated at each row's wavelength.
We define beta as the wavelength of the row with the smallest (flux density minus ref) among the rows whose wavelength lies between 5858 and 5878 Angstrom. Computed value 5860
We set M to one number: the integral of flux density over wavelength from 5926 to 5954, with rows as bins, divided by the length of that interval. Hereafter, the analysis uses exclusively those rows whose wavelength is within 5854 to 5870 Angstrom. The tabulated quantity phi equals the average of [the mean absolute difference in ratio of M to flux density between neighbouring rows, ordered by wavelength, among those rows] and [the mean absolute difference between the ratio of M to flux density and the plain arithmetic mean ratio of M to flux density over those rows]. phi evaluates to 0.046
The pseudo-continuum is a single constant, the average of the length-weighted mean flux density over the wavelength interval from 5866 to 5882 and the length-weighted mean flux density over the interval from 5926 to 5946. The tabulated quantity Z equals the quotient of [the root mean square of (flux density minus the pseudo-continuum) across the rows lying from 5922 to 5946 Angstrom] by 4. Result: 0.033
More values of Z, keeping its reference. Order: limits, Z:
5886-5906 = 0.237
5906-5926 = 0.047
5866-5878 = 0.028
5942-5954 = 0.008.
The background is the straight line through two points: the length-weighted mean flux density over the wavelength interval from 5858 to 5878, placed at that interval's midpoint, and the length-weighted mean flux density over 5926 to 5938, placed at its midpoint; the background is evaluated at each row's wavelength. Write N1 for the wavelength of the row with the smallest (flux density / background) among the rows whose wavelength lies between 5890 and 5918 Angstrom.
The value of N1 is 5892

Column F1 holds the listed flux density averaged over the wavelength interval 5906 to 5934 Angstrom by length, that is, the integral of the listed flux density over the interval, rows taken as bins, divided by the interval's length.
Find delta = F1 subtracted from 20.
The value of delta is 15.3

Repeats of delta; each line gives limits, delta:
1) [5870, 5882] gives 15.3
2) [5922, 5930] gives 15.2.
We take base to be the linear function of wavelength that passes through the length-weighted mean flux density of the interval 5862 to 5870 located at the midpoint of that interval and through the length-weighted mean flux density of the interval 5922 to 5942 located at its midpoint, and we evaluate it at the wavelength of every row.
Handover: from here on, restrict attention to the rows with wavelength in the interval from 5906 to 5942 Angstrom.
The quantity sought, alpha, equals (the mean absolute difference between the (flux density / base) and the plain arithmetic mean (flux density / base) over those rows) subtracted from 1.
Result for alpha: 0.97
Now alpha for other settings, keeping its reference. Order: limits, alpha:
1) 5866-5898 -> 0.89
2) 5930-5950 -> 0.99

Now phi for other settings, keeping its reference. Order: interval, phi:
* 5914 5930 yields 0.043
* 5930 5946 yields 0.025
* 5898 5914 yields 0.052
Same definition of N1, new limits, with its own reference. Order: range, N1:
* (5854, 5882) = 5860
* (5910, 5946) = 5920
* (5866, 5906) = 5892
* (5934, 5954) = 5936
